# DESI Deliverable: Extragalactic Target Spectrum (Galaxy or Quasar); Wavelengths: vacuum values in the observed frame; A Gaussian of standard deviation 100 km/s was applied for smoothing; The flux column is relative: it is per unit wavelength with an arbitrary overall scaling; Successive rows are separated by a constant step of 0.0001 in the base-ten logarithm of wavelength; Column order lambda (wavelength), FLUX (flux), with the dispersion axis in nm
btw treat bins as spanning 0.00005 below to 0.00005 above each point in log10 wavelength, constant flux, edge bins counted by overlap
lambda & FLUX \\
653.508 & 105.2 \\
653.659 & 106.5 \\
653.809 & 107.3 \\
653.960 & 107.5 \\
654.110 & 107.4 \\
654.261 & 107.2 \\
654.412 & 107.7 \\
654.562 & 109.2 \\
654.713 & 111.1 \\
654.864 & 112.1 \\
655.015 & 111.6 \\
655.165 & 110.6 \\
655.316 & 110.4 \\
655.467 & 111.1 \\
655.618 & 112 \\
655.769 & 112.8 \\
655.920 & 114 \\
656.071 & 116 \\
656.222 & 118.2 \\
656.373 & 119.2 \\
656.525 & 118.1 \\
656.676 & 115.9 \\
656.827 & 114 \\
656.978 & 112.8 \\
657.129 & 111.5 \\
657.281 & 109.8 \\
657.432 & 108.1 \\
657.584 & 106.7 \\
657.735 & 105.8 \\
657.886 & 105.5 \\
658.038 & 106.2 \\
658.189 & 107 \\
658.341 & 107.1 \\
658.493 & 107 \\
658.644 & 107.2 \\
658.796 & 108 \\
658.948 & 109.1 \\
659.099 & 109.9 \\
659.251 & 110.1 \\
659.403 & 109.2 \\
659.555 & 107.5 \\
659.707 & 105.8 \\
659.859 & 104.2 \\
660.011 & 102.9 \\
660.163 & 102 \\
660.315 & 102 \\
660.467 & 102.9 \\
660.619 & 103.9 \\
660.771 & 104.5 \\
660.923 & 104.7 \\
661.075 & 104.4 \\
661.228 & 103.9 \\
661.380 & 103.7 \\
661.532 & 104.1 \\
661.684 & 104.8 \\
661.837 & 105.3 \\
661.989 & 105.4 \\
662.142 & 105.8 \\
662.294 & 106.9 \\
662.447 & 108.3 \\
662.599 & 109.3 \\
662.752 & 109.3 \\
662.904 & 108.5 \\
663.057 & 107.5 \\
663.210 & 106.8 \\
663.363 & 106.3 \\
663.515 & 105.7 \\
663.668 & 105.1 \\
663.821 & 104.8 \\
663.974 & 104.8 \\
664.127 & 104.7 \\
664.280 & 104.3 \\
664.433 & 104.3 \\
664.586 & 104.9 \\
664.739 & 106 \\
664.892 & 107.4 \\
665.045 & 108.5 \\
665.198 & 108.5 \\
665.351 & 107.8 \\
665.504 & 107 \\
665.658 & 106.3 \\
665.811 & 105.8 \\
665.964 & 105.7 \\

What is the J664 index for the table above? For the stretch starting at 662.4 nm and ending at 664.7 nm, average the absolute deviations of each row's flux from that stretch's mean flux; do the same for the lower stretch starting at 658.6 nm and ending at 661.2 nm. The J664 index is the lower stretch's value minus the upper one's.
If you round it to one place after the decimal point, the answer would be 0.8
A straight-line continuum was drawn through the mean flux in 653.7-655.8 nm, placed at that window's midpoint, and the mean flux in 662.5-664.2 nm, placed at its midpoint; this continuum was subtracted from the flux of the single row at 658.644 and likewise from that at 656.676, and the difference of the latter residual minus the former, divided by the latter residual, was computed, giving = 1.2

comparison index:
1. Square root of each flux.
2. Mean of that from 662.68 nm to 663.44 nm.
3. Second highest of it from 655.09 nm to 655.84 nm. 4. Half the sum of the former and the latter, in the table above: 10.5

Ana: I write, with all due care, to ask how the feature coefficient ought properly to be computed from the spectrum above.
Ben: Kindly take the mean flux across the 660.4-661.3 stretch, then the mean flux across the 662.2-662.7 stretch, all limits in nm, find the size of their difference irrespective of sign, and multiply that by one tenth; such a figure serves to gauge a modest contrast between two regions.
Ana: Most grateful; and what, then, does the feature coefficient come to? 0.41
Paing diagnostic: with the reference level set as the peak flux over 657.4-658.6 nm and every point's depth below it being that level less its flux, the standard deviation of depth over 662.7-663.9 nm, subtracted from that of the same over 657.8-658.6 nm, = -0.9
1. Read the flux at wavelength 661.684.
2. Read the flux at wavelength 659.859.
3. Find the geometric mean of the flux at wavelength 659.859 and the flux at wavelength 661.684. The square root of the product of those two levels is 104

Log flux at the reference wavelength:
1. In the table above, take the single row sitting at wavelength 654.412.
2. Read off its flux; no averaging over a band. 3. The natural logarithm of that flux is 4.68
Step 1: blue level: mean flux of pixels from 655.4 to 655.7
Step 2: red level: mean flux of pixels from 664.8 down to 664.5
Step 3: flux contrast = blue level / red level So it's 1.06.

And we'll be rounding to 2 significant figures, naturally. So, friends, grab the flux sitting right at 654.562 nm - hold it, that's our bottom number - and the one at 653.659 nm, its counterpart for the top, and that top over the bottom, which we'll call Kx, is 0.98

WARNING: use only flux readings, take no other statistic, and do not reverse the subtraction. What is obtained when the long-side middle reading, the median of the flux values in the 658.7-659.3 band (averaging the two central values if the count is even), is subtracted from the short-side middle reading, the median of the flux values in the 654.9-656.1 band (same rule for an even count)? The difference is 2.3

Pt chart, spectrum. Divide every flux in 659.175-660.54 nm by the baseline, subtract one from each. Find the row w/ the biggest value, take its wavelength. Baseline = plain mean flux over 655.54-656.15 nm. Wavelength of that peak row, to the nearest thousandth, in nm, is 659.251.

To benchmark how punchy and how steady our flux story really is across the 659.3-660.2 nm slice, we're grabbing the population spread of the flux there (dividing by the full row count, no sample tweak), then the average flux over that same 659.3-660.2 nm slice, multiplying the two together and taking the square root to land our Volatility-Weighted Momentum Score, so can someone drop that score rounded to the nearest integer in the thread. 16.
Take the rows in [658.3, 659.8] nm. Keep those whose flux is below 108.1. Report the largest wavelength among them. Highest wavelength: 659.707 nm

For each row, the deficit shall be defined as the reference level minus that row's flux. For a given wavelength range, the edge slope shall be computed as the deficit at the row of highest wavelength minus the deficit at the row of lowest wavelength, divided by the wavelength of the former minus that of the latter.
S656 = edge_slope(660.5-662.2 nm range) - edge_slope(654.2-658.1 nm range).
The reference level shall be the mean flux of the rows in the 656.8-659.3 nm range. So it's -1.5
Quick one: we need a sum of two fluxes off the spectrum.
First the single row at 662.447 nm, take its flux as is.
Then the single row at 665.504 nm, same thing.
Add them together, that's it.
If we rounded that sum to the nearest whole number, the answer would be 215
